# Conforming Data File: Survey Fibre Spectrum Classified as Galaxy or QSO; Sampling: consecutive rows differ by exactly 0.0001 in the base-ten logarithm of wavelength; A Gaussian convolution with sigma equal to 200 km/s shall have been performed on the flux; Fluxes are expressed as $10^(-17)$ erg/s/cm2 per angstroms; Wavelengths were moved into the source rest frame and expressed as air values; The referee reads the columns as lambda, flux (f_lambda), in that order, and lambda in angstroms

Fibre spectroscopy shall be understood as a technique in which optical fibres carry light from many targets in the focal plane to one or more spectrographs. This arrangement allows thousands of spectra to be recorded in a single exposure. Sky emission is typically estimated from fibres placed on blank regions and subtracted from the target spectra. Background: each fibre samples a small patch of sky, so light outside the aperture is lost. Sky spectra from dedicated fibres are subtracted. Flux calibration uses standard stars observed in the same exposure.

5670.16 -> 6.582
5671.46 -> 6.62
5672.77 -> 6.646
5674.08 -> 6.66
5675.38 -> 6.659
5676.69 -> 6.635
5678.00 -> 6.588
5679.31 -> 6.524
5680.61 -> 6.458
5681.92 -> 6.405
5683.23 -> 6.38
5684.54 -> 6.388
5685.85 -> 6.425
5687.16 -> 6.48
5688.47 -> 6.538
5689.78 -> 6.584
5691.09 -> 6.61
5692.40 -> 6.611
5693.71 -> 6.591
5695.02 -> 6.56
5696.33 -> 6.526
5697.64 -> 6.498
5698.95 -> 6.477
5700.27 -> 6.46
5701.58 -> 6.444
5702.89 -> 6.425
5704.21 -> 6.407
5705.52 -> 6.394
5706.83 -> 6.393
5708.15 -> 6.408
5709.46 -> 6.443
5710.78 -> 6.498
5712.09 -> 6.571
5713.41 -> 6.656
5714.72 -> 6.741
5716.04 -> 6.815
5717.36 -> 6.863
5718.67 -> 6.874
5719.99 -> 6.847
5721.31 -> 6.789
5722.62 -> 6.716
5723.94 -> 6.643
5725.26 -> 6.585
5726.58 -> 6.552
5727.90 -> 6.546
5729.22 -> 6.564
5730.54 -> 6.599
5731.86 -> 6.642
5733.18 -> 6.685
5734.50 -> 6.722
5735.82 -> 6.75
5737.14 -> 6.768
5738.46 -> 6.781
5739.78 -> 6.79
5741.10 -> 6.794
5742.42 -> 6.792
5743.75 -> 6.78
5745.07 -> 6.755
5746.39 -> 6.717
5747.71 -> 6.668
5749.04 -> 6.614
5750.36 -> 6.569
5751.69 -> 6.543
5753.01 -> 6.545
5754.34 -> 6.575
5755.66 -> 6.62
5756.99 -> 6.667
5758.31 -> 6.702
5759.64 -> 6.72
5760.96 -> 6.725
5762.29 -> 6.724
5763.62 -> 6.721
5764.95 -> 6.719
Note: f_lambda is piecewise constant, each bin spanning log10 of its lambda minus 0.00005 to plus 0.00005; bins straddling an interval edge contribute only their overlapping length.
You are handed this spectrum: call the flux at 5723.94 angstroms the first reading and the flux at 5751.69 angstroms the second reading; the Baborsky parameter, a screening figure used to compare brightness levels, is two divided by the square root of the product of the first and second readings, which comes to 0.303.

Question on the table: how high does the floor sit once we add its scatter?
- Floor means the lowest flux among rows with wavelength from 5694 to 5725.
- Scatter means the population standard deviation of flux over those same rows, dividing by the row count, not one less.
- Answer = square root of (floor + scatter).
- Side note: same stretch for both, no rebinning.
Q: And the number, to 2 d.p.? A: 2.56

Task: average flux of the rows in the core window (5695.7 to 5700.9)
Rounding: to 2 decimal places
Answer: 6.49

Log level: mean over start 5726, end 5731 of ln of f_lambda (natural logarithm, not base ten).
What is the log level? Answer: 1.88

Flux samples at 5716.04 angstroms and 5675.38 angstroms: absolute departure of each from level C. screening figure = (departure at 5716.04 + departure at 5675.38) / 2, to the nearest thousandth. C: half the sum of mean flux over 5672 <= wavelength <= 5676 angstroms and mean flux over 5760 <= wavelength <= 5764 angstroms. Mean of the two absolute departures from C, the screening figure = 0.078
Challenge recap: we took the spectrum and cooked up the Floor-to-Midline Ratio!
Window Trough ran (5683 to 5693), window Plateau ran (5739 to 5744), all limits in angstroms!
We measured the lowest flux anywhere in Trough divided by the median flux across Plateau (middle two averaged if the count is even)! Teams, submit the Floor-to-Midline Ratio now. 0.94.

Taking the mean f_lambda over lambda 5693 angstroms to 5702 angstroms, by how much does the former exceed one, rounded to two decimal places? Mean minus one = 5.51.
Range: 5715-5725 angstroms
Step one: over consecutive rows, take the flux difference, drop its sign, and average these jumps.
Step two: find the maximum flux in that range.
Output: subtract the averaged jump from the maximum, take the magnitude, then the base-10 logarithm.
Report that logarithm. 0.834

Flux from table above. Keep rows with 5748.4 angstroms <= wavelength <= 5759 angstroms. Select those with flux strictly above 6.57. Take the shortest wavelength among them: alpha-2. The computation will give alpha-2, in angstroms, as 5749.04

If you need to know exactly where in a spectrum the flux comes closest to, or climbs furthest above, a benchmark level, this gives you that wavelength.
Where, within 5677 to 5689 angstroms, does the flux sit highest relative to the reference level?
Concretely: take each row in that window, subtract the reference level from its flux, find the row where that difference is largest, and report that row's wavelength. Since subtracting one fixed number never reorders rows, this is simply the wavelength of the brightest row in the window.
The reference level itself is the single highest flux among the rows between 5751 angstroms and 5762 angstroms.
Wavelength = 5678.00 angstroms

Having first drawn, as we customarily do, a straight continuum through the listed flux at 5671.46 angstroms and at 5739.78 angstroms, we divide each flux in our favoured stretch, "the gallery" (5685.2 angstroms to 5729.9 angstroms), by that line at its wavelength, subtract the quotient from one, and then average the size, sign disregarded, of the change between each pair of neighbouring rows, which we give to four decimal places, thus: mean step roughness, 0.0056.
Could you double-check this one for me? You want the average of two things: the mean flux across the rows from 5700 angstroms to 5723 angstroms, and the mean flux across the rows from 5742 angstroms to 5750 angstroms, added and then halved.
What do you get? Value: 6.66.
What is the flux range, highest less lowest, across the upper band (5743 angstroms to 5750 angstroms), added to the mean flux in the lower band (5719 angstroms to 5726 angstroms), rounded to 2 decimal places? 6.88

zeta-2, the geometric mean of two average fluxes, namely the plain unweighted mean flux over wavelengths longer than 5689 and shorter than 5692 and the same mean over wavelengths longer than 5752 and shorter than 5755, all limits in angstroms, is 6.58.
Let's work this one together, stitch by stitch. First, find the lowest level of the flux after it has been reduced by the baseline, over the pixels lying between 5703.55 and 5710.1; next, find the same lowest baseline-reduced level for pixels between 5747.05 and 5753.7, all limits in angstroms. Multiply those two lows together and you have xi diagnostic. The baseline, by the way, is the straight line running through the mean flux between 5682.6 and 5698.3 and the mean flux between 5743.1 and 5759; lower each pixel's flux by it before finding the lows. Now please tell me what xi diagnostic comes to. 0.017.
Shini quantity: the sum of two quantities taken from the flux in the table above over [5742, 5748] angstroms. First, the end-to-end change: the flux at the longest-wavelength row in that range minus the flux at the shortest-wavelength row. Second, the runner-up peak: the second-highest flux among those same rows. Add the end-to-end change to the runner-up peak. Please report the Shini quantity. 6.66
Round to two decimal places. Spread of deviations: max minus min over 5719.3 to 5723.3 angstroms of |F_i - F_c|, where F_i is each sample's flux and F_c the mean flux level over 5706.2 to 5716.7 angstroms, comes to 0.13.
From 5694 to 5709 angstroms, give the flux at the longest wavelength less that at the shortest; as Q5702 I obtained -0.15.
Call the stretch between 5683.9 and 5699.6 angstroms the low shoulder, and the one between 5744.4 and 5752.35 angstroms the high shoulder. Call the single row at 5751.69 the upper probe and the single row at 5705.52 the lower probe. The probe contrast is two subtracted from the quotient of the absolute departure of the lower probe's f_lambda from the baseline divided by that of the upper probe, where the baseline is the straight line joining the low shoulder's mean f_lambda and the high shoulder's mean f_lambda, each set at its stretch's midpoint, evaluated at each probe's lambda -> -0.5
